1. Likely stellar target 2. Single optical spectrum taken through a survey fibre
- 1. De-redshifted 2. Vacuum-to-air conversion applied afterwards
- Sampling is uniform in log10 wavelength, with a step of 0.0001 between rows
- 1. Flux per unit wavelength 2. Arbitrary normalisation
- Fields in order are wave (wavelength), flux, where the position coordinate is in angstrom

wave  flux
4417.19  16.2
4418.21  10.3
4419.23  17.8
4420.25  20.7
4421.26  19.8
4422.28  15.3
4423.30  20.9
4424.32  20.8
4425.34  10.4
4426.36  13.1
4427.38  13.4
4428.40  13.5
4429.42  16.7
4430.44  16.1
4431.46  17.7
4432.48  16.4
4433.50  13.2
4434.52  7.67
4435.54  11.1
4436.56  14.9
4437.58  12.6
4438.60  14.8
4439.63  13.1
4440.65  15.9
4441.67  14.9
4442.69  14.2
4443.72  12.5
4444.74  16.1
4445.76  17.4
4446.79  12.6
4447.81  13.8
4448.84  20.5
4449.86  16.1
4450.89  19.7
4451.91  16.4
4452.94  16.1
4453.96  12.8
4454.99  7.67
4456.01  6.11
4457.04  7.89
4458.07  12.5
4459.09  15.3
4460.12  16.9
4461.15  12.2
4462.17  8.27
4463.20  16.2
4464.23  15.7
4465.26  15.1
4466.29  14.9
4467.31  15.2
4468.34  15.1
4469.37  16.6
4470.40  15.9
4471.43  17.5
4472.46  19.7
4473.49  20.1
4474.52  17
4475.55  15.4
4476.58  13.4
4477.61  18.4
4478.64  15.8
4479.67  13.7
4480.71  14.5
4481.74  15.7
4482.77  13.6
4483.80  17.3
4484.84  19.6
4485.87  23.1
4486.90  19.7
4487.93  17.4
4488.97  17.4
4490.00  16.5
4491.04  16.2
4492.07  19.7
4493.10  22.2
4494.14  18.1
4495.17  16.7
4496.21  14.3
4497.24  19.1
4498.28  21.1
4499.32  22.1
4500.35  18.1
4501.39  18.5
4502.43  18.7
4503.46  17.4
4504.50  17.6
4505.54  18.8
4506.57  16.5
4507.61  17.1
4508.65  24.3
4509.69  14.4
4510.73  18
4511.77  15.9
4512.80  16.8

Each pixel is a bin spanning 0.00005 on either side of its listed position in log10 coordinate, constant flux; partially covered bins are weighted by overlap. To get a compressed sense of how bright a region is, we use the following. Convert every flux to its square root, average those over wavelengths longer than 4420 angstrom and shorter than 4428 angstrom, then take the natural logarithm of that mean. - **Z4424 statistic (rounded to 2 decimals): 1.40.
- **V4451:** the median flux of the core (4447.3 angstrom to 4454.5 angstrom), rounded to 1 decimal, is 16.1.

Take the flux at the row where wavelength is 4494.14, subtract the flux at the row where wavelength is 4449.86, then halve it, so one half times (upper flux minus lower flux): 1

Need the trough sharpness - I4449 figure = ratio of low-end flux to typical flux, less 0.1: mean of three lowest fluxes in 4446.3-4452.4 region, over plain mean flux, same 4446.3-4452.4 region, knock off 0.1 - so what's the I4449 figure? 0.76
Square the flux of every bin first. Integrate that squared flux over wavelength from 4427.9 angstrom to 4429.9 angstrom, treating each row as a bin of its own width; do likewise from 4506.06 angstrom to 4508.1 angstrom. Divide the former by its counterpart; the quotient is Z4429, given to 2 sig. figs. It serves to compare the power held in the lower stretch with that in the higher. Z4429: 0.80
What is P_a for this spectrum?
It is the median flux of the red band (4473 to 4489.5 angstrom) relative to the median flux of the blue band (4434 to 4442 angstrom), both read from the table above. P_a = 1.23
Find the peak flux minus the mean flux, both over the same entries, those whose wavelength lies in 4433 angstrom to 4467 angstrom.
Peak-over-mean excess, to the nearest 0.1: 6.7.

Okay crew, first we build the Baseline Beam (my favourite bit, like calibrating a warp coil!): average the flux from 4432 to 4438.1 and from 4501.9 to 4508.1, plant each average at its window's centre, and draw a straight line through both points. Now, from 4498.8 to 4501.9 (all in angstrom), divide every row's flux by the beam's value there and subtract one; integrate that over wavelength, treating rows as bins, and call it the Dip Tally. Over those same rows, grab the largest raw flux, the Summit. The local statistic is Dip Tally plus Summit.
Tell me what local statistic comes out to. 22.5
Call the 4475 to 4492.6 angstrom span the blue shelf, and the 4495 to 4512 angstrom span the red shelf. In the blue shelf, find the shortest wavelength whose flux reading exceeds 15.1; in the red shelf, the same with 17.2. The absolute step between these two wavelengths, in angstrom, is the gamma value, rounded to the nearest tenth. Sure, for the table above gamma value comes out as 21.7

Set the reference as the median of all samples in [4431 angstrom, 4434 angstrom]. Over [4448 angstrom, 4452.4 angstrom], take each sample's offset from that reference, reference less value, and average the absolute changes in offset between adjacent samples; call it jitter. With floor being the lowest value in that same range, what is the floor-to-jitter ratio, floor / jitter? 4.3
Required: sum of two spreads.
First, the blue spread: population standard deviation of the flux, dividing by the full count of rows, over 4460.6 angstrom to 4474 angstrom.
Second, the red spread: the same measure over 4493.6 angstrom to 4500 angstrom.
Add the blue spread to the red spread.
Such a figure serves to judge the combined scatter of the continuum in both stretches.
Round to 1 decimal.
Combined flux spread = 5.5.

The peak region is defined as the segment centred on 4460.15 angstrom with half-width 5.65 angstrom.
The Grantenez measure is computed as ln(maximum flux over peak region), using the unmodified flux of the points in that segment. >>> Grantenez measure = 2.83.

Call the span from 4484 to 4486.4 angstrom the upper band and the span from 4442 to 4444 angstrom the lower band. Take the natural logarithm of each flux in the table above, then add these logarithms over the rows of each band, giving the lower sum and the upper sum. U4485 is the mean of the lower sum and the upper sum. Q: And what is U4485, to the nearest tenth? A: 5.6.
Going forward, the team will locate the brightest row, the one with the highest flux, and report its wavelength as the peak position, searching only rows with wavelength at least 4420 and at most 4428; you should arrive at 4423.30 angstrom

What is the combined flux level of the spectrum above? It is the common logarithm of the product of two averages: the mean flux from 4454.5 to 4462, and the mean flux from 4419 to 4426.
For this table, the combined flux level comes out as 2.30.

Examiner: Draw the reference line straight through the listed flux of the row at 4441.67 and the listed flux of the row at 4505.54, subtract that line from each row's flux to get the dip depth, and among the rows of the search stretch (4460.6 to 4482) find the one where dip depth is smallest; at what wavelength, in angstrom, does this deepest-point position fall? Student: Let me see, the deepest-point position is 4462.17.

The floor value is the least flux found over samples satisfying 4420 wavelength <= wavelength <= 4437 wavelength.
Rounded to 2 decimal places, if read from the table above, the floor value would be 7.67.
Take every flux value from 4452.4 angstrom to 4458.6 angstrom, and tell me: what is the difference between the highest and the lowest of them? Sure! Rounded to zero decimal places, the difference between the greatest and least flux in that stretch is 10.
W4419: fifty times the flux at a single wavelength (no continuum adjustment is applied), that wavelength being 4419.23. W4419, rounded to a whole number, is 890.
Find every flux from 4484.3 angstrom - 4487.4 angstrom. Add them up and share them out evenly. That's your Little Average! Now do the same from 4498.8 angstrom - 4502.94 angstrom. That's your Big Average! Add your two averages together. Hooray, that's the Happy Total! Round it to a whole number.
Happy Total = 40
